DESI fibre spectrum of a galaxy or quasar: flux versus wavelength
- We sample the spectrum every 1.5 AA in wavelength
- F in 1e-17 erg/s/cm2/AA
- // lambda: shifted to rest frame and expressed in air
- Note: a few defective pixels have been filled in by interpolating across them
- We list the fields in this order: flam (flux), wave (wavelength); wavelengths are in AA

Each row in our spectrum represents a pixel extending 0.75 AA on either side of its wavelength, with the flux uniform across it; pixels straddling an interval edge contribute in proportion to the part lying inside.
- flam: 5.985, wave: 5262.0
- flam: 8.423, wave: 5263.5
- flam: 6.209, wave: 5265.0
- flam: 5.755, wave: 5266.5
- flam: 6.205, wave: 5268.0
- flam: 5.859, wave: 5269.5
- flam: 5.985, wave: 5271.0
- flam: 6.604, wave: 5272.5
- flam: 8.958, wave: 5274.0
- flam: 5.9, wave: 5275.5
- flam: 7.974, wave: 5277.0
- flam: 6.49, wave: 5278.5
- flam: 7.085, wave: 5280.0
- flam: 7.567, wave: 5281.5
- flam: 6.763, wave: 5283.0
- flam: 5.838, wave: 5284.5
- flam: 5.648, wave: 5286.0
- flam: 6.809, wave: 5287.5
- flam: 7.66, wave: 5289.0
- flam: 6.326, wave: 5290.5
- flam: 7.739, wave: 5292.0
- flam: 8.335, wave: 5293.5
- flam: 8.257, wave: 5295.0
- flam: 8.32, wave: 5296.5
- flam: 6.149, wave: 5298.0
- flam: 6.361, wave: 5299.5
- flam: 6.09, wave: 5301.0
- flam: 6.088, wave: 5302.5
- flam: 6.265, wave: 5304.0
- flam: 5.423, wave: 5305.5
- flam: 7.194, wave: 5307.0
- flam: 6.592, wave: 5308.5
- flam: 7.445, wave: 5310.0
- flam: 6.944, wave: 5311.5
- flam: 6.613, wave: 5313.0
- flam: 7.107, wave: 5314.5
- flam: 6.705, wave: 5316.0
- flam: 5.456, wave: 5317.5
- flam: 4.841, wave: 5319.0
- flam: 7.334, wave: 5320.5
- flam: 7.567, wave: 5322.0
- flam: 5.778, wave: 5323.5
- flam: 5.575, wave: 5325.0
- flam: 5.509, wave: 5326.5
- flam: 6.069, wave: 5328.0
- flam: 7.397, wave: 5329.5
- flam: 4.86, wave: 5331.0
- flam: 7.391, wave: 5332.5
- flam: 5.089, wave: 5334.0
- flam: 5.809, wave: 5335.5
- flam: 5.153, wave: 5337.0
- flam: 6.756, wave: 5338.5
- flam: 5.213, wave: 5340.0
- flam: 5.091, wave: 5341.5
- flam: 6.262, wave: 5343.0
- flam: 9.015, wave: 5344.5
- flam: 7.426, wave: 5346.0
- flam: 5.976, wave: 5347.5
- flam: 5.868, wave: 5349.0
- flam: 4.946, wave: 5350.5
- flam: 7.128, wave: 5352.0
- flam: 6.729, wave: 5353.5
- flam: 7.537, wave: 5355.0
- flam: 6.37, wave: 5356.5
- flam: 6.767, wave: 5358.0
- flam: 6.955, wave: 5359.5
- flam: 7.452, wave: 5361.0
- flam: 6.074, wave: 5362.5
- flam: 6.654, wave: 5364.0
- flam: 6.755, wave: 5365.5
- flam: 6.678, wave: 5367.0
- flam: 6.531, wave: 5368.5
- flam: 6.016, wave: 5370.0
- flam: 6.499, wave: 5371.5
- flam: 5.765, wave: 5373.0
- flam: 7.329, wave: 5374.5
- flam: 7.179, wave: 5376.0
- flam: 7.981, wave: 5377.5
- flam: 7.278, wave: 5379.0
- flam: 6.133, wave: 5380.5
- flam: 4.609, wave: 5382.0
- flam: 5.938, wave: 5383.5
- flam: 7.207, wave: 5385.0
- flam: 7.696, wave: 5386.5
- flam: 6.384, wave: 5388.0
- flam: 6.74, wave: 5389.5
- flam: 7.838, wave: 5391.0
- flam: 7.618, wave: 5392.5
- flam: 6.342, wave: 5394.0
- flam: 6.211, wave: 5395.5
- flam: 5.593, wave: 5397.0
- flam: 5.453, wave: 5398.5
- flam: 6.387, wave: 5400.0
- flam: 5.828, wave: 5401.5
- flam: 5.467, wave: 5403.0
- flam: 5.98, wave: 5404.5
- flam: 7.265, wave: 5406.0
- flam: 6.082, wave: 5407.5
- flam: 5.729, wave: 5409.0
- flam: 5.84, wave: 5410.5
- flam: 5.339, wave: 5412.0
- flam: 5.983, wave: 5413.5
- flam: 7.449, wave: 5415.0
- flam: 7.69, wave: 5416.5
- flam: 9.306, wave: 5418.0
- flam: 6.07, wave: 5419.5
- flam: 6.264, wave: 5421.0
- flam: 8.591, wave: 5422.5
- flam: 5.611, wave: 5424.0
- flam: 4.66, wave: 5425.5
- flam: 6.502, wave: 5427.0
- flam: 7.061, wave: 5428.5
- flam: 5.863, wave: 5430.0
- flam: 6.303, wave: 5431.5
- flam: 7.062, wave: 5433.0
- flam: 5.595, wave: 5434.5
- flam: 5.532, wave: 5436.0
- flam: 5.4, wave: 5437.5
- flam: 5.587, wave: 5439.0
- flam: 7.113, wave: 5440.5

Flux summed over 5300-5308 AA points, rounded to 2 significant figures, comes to 31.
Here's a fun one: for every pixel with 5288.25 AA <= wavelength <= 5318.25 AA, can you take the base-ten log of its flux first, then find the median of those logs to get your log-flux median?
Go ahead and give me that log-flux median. 0.823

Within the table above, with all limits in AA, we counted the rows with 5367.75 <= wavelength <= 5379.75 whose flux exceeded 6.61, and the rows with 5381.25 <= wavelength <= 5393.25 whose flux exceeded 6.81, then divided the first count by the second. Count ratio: 1.0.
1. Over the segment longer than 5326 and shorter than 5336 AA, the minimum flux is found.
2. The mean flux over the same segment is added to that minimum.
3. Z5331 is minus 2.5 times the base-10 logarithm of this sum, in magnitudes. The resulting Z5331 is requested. -2.59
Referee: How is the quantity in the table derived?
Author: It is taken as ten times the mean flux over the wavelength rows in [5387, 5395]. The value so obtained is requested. 70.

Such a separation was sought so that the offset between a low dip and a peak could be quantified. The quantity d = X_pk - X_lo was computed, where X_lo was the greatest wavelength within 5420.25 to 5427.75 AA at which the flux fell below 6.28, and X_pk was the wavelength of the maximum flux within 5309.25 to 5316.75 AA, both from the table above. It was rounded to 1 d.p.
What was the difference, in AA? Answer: -115.5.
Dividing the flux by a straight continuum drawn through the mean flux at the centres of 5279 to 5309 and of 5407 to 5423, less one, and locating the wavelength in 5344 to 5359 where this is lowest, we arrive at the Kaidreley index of 5350.5 AA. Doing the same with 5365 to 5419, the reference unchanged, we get 5382.0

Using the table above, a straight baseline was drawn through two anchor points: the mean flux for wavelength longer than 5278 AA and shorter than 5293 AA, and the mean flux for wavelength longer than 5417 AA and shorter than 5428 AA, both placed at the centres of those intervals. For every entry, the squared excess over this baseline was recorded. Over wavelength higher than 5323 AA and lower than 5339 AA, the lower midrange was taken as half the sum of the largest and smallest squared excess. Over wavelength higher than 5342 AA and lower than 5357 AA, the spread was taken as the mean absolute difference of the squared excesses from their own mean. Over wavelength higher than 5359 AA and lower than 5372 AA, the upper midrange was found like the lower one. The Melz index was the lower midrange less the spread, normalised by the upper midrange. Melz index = 2.3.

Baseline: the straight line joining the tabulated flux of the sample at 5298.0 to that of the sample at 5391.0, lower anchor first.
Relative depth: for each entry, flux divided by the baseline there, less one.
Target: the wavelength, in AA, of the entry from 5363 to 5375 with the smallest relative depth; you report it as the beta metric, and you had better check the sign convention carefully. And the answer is 5373.0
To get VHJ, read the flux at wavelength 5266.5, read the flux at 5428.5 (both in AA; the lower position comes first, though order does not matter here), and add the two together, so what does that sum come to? 12.8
